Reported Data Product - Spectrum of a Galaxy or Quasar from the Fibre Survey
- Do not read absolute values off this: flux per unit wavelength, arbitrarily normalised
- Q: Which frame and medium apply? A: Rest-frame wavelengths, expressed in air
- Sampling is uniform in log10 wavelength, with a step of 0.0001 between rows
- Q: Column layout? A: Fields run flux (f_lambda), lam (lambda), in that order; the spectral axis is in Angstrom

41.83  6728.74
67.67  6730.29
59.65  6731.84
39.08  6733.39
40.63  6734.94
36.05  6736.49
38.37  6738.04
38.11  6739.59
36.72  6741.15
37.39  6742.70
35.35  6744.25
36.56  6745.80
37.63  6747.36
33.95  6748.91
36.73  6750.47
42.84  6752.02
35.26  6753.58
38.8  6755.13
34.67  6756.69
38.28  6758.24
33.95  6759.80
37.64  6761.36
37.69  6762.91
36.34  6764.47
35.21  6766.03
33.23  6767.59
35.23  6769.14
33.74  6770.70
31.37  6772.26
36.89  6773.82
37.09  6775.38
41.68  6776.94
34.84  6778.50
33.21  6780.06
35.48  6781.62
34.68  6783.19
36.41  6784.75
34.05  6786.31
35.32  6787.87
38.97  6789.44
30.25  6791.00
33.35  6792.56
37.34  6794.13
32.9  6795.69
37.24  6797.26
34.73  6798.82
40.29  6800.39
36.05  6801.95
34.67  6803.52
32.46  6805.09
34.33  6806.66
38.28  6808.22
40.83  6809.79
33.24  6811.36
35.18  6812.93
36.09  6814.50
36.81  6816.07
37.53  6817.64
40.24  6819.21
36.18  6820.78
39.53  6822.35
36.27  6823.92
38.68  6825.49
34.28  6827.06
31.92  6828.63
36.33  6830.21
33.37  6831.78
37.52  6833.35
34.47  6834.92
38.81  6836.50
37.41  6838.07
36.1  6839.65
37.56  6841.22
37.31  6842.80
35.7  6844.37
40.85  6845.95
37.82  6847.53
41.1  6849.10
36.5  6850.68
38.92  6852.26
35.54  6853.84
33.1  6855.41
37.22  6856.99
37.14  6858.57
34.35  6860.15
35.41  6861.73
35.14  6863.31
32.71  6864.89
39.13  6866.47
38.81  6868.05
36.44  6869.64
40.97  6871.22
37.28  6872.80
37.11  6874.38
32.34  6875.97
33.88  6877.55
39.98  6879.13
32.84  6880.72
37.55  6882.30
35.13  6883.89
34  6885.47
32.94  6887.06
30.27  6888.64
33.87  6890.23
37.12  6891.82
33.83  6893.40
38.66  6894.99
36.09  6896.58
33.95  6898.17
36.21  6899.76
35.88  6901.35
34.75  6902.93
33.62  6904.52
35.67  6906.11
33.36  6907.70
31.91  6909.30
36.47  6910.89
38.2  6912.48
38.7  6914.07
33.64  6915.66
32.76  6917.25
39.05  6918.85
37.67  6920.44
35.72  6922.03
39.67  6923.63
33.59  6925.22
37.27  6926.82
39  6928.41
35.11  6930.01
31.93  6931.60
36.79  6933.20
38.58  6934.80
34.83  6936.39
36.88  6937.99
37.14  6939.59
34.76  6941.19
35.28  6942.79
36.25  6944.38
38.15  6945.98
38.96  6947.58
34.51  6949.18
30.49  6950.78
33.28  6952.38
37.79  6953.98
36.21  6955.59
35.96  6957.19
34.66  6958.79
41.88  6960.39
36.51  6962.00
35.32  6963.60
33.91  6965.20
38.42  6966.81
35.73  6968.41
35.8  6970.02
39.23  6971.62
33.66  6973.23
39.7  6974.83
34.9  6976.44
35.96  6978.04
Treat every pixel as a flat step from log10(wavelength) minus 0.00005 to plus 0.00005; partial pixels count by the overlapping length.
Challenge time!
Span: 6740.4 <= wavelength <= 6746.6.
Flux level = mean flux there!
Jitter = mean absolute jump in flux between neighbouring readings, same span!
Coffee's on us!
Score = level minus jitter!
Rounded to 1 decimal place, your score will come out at 35.2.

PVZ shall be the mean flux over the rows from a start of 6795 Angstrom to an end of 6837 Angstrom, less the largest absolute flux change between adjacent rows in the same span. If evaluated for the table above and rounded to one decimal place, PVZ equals 28.6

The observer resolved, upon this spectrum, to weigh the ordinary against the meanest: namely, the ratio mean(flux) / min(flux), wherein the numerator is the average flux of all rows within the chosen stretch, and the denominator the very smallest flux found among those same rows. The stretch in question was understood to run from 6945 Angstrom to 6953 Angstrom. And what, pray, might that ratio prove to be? 1.15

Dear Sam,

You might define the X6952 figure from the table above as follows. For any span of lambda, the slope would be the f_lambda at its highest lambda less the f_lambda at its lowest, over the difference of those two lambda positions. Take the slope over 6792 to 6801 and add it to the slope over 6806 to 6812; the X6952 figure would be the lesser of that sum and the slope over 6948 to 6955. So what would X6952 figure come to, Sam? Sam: 0.65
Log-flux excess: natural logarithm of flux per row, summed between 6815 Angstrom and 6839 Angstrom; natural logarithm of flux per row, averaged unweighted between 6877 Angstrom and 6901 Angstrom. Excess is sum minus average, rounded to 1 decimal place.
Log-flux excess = 50.4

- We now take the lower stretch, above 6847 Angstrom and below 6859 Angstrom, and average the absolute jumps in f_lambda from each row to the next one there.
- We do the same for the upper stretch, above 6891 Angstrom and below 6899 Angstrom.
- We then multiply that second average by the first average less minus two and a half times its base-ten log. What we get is 13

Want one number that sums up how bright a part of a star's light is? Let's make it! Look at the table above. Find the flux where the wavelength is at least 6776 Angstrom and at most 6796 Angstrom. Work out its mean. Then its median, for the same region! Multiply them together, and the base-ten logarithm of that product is 3.09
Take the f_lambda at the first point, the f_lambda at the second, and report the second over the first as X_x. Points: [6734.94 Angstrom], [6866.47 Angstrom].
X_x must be 0.96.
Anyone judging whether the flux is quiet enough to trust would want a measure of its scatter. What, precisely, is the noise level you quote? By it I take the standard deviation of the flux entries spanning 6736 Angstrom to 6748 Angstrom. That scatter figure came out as 1.0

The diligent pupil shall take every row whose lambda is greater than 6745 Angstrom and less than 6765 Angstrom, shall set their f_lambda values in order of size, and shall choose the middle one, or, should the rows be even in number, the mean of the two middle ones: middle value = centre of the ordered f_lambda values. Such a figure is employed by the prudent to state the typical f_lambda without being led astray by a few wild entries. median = 36.7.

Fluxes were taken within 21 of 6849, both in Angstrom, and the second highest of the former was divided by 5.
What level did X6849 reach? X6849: 8.2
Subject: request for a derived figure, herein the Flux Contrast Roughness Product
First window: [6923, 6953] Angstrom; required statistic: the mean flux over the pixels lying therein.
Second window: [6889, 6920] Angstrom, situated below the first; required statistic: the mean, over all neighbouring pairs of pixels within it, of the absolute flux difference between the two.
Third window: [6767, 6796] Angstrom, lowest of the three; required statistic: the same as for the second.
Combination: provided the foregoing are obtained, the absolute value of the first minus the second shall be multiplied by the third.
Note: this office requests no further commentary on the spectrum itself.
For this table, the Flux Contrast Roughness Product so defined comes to 106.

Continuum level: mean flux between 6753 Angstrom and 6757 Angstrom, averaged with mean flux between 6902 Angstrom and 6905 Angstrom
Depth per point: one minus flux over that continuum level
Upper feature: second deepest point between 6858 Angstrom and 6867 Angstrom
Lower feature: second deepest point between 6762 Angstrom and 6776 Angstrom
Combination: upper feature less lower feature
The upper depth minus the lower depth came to -0.032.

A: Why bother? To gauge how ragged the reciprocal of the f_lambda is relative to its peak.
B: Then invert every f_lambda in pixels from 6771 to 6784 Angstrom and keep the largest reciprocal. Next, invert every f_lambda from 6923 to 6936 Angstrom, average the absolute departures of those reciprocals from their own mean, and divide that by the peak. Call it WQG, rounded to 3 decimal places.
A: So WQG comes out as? 0.054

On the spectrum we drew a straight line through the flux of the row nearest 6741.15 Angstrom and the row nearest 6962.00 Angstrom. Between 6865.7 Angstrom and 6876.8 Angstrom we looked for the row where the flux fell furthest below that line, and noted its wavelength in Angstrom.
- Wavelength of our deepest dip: 6875.97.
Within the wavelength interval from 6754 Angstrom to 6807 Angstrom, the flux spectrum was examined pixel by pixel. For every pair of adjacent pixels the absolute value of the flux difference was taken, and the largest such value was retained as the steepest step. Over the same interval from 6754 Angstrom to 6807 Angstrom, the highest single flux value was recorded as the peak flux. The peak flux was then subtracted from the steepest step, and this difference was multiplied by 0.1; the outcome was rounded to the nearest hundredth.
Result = -3.30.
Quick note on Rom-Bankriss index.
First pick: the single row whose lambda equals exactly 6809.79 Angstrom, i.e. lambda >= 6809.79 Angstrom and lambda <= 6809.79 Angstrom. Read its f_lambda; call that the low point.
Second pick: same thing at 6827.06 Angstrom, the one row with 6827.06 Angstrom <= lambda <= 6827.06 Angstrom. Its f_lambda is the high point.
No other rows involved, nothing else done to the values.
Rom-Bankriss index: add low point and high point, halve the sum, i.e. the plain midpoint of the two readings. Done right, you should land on 37.6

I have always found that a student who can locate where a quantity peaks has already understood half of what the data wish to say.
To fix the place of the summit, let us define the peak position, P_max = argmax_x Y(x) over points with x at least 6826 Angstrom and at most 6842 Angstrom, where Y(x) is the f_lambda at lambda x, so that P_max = 6836.50 Angstrom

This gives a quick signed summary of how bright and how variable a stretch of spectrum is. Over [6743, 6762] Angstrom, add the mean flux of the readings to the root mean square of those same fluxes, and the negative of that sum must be -73.7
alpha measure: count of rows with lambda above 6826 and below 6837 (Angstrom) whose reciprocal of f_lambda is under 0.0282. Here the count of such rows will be 3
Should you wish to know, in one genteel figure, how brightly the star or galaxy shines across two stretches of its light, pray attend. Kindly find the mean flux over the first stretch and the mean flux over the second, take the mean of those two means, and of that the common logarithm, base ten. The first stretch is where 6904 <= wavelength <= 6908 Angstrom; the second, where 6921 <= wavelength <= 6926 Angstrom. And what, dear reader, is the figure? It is 1.55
